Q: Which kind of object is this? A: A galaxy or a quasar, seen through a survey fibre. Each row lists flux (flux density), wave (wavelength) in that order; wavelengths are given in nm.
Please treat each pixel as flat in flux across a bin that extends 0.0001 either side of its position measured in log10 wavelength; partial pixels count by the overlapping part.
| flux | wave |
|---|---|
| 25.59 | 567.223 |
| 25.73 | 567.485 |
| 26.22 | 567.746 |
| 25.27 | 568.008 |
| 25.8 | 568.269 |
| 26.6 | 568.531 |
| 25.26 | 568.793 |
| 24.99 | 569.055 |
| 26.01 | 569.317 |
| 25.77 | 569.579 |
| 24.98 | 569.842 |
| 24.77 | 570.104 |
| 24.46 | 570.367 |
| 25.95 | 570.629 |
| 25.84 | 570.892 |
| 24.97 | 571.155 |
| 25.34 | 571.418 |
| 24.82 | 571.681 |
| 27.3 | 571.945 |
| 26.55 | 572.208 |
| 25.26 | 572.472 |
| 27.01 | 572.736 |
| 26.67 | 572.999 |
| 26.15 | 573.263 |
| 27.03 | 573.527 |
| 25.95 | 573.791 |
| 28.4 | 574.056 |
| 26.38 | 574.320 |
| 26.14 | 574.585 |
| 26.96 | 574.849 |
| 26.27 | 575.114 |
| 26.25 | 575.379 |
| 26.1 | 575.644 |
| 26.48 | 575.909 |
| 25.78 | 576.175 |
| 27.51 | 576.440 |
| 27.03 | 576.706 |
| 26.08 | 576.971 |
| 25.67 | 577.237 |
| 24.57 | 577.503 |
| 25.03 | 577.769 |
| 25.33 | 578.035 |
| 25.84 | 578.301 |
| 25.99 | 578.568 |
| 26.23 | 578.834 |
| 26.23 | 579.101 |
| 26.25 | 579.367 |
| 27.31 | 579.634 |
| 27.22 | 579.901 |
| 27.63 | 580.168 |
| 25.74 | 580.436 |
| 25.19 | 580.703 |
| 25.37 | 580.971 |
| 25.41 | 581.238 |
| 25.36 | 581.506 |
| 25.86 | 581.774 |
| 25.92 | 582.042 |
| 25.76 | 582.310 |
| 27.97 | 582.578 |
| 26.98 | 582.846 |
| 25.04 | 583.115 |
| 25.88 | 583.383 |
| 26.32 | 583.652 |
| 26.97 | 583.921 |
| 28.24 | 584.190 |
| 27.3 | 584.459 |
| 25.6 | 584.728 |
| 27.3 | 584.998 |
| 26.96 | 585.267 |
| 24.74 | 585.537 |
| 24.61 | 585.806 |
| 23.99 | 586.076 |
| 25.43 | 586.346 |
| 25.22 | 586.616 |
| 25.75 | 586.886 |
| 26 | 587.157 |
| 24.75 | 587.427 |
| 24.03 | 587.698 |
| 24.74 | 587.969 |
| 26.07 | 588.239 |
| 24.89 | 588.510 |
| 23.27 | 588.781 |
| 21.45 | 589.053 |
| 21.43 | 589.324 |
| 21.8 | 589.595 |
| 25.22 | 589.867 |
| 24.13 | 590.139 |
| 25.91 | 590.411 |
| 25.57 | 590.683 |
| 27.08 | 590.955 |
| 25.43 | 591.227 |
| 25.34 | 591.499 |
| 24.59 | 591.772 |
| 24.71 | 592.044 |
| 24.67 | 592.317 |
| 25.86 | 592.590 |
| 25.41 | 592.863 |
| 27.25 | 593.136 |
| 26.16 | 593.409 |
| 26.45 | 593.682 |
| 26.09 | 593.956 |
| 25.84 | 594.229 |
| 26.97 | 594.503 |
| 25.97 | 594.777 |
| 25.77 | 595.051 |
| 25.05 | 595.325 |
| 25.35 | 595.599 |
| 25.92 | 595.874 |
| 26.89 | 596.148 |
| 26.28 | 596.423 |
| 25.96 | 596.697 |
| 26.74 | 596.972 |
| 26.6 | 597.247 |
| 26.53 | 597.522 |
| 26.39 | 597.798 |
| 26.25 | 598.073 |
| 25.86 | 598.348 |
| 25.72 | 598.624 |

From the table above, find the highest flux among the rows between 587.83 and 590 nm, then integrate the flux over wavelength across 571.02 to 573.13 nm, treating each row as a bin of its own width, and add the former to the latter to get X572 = 81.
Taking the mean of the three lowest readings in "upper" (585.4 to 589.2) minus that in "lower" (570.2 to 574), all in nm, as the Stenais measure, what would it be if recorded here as -1.8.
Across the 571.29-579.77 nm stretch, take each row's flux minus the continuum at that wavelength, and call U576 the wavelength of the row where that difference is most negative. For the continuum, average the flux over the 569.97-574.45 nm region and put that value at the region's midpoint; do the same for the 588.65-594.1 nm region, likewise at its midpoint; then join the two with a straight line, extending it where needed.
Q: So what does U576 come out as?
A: 571.681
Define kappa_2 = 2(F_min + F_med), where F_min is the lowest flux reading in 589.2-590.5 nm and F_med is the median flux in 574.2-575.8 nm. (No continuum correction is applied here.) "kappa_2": 95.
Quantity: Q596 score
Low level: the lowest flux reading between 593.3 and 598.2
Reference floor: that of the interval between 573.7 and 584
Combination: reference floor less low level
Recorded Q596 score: -0.5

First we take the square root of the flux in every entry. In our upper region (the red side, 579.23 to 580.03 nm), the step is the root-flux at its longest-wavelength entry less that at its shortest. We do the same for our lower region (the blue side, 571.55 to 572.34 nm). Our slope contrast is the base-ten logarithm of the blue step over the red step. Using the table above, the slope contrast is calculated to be 0.3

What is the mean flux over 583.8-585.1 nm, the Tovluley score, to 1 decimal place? 27.1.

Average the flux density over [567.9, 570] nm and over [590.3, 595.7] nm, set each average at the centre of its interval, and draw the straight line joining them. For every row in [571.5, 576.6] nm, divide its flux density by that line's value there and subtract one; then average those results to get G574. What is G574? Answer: 0.033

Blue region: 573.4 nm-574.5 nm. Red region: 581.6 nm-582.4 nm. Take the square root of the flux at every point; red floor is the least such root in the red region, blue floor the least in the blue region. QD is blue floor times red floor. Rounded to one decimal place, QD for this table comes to 25.9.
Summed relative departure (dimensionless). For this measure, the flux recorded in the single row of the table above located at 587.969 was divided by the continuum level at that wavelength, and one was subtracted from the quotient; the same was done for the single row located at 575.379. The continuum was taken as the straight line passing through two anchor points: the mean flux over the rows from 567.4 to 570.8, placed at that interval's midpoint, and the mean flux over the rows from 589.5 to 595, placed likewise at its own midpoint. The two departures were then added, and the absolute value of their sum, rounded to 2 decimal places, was 0.00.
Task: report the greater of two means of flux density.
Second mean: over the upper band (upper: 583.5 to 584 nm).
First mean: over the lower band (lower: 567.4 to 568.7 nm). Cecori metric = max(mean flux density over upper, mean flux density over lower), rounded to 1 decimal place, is 26.6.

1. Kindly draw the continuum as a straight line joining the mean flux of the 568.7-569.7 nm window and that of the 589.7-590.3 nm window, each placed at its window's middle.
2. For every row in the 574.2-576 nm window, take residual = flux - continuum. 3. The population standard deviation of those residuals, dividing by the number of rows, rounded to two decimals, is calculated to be 0.27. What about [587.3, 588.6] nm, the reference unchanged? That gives 0.67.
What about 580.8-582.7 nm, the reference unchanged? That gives 0.87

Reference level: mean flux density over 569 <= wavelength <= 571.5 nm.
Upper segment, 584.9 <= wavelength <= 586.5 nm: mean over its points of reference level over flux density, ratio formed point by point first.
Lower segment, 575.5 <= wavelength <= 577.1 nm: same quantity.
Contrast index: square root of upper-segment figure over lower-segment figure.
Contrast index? 1.02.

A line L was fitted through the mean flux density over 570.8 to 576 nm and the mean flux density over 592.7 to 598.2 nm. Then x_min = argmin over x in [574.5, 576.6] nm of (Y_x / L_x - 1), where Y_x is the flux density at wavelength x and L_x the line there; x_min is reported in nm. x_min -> 576.175 nm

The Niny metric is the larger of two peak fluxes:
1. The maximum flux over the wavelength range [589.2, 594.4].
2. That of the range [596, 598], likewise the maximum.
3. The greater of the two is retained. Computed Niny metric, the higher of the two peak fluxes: 27.25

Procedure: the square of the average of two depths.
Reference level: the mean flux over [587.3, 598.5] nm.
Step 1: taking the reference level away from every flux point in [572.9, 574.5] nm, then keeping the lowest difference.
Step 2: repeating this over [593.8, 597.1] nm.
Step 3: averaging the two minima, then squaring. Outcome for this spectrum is 0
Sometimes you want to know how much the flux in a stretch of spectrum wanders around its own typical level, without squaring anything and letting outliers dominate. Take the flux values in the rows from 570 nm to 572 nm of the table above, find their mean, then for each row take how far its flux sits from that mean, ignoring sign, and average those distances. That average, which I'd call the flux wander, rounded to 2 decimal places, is 0.70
